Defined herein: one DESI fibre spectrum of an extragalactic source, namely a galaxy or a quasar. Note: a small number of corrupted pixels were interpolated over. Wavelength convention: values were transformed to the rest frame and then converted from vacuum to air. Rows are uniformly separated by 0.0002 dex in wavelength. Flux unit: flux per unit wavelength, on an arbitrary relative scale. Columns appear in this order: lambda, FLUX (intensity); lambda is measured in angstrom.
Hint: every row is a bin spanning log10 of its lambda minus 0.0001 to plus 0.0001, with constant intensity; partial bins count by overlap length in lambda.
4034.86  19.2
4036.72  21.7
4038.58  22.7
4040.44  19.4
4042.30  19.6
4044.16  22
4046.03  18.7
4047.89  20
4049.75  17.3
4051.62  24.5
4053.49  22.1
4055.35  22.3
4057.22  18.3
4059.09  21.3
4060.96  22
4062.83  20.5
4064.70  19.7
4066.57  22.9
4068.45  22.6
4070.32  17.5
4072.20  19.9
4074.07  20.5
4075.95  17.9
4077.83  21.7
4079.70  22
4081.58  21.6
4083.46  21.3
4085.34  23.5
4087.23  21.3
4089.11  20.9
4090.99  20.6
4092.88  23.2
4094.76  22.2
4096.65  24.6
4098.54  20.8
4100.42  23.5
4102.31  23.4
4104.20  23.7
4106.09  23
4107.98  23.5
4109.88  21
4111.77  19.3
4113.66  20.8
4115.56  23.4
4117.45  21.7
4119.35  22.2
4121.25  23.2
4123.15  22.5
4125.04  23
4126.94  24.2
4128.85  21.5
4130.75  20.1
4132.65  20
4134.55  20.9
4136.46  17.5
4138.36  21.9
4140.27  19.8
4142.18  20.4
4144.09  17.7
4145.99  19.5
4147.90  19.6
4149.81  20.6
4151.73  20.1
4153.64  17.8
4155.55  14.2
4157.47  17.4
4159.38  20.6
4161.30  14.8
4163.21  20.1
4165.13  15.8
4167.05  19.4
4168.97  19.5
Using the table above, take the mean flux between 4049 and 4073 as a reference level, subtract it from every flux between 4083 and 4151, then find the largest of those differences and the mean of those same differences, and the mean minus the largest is -3.04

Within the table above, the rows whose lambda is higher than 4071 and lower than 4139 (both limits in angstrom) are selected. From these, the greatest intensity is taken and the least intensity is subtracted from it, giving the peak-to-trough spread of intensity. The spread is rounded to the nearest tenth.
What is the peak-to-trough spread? 7.1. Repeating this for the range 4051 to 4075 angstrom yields 7.0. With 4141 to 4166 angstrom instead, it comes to 6.4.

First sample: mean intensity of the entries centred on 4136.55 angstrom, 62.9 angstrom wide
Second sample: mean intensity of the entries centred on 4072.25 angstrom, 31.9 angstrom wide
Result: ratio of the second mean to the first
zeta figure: 1.03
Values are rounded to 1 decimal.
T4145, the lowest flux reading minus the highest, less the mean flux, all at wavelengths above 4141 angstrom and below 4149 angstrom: -22.0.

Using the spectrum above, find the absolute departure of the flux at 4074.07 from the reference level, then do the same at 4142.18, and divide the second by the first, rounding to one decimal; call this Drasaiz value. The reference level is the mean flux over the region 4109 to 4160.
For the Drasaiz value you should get 0.0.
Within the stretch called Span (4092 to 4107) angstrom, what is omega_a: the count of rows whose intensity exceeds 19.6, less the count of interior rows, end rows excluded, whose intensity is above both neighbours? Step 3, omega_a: 5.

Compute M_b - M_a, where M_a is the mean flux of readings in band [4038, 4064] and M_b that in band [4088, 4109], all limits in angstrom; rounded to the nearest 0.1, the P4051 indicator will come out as 1.9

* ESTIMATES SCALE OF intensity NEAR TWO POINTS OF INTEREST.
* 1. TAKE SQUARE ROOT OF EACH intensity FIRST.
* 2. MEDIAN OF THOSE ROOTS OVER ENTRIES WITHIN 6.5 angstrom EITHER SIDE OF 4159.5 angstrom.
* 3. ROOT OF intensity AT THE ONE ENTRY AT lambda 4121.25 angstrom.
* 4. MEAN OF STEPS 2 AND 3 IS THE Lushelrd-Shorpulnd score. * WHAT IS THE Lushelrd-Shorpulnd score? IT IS 4.49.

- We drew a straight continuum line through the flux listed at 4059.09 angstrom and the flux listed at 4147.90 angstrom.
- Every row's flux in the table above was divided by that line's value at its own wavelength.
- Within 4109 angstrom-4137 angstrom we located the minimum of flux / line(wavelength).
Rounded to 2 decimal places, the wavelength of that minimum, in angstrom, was 4136.46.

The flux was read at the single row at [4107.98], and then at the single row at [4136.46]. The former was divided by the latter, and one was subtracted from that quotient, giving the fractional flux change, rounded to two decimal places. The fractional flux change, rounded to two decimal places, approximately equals 0.34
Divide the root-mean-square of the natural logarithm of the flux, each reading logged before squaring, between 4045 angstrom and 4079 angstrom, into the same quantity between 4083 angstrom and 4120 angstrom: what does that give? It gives 1.03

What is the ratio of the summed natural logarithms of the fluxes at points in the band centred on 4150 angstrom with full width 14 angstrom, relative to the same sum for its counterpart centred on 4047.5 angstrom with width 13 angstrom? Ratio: 0.96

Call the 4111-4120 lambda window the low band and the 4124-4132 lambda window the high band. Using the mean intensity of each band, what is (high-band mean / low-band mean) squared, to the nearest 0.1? 1.1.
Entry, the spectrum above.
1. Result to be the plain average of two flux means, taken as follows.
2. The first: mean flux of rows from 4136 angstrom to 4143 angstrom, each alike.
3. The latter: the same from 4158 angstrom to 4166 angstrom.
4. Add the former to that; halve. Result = 18.9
